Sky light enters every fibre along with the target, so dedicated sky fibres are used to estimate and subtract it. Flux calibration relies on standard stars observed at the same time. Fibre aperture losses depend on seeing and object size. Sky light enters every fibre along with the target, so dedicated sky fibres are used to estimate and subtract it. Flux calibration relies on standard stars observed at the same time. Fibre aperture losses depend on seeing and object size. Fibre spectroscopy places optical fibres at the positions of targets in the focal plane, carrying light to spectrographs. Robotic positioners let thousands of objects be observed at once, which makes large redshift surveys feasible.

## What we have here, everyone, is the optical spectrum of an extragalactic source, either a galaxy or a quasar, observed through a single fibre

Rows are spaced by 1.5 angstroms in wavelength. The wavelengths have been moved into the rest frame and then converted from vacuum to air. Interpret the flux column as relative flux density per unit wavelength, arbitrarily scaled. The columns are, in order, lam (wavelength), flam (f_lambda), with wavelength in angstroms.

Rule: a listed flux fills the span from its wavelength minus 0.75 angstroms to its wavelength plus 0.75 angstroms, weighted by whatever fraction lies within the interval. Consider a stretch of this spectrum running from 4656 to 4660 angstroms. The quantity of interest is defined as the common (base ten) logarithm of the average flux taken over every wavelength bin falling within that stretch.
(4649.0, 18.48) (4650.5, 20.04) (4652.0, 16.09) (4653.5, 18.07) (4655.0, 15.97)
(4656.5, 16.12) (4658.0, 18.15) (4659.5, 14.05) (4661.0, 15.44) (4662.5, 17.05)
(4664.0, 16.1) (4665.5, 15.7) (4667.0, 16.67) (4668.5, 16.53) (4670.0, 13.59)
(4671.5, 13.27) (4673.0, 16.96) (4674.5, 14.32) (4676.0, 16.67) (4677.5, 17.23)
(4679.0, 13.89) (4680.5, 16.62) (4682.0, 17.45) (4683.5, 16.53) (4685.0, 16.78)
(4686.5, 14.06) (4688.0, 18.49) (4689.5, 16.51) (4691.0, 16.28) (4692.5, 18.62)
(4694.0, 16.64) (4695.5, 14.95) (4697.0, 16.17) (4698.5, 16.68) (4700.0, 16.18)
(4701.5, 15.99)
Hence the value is 1.21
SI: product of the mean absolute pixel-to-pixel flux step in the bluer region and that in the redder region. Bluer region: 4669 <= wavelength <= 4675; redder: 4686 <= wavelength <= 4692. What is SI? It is 4.9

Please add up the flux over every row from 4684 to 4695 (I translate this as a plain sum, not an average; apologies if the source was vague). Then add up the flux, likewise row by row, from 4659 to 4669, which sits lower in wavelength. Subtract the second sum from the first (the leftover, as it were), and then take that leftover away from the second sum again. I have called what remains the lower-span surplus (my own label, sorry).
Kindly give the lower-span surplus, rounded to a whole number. 106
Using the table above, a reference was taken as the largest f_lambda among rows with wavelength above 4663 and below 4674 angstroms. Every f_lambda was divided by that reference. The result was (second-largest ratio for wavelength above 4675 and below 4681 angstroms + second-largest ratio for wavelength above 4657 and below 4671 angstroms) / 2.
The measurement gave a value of 0.99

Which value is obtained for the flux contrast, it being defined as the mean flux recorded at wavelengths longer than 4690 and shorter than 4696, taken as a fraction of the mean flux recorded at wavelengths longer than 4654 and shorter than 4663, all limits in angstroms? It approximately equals 1.03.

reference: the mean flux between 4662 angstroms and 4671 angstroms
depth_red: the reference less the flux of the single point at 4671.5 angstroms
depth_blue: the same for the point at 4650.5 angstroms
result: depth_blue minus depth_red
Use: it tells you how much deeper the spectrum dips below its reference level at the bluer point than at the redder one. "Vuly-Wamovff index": -6.8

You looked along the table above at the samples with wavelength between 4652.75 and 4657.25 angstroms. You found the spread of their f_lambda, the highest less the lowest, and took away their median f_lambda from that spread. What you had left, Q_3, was -14.0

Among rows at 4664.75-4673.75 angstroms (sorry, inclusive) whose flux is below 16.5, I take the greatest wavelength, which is 4671.5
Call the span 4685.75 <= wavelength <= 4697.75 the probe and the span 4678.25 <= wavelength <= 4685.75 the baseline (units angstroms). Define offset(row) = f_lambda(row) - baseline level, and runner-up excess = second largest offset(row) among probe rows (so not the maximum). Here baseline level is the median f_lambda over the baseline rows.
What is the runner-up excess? 1.9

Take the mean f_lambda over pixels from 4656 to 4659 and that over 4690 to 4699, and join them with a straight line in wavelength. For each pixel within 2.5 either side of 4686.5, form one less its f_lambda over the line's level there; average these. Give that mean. 0.01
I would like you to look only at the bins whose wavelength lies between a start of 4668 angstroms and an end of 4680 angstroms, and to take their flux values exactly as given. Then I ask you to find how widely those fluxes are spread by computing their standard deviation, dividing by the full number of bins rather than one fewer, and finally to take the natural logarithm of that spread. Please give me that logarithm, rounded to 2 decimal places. 0.45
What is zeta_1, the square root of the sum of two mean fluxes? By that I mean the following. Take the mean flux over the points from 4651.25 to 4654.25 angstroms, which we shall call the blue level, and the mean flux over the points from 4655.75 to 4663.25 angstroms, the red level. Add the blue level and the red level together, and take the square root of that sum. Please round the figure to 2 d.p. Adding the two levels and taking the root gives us 5.77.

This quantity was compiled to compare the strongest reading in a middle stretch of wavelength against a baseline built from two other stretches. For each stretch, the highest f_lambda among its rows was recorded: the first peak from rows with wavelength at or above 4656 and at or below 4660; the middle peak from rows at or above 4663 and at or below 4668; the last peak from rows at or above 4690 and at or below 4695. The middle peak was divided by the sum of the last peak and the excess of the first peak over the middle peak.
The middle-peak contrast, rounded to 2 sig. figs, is 0.83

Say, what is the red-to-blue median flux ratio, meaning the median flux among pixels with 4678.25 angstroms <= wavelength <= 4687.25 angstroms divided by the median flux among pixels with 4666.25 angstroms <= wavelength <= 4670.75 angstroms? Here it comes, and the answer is 1.00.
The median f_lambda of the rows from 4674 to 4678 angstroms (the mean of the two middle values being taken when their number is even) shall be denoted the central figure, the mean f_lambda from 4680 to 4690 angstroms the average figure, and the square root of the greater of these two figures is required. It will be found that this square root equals 4.08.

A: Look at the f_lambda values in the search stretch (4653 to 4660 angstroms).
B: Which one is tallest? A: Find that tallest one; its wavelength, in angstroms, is 4658.0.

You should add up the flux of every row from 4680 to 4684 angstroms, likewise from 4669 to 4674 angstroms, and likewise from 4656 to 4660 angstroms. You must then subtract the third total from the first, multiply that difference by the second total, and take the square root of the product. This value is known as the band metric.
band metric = 10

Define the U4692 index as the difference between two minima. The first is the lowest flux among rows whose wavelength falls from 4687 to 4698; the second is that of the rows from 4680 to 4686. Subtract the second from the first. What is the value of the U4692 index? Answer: -1.6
